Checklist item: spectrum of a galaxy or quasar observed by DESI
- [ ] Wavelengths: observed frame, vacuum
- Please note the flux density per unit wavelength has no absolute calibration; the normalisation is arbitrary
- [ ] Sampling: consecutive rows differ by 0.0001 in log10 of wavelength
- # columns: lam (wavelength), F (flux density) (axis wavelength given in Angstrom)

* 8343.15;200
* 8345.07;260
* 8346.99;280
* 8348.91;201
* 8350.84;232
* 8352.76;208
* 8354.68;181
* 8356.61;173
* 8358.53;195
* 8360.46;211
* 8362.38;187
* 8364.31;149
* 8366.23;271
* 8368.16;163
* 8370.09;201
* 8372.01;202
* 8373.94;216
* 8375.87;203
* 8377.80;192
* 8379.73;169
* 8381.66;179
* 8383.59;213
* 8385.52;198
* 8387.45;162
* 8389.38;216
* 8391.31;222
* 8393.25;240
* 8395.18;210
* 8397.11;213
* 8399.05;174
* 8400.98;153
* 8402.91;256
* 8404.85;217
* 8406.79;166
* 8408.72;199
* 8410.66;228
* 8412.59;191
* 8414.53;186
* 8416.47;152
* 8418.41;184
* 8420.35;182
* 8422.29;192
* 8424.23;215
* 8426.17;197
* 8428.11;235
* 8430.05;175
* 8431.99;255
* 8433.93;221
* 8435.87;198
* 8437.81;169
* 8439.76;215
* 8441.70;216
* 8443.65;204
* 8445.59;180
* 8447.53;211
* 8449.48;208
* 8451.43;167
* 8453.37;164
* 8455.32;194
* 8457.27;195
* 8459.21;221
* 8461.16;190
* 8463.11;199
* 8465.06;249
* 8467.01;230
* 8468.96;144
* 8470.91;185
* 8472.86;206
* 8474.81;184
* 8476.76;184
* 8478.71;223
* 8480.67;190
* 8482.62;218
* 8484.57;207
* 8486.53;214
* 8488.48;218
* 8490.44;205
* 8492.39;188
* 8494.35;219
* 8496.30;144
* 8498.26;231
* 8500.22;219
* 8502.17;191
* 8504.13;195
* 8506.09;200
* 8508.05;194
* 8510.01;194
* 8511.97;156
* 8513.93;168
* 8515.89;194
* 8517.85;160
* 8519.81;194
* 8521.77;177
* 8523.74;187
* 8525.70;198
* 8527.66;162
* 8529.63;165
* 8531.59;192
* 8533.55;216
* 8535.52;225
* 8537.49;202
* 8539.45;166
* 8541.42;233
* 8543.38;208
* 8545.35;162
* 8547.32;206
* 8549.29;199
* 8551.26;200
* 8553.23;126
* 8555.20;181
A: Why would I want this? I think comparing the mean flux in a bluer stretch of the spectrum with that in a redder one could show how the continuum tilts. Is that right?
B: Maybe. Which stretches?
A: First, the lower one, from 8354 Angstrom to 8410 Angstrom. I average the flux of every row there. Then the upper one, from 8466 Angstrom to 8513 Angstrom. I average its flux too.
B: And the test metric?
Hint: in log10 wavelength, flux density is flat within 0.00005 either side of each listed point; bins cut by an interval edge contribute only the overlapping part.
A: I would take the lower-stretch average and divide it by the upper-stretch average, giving 1.00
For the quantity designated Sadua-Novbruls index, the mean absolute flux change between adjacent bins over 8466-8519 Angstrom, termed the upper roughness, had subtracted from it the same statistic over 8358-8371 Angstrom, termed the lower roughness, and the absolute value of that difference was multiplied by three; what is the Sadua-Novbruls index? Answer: 95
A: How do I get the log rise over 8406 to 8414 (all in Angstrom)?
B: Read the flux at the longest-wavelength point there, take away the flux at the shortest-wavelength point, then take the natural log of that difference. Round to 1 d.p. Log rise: 3.2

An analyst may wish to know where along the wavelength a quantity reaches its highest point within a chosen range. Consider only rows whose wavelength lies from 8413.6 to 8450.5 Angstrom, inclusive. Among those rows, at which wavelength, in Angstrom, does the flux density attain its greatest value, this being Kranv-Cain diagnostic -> 8431.99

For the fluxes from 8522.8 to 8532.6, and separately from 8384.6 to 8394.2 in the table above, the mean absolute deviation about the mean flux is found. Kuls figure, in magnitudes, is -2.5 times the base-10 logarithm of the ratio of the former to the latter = 0.51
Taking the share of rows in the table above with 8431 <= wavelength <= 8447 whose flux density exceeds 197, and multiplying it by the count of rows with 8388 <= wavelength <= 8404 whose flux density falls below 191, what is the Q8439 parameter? 1.5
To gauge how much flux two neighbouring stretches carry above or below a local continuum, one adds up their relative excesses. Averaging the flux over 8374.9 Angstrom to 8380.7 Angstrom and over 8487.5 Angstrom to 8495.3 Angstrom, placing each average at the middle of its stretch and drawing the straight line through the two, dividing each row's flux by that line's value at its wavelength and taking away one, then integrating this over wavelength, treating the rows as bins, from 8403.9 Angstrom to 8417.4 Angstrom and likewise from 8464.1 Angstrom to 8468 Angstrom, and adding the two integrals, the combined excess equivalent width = 0.54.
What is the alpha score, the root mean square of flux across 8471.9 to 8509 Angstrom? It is 203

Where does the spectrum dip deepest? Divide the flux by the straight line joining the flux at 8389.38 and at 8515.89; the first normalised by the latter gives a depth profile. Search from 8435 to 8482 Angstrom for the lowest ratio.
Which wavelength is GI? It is 8468.96 Angstrom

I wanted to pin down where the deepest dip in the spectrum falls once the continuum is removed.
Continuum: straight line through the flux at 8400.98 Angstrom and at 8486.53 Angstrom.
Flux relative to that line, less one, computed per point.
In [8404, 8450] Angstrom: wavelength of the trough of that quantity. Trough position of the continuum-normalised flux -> 8416.47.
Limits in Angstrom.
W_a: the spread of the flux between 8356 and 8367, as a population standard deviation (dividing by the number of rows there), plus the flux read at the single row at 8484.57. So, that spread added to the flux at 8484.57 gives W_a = 245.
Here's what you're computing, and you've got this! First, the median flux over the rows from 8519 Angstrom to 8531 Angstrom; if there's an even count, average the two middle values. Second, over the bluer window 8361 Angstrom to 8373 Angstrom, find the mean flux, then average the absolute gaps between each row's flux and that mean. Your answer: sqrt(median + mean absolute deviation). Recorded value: 14.5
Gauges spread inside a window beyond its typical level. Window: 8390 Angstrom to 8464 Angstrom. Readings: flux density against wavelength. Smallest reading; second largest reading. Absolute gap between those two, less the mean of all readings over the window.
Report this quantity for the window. -97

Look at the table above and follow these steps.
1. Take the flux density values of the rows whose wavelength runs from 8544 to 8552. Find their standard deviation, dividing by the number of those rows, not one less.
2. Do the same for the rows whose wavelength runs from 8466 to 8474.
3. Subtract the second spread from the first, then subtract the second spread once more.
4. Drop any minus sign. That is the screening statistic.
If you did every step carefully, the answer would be 46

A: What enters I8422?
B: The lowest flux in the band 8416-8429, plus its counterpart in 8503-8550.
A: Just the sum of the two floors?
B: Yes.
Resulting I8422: 308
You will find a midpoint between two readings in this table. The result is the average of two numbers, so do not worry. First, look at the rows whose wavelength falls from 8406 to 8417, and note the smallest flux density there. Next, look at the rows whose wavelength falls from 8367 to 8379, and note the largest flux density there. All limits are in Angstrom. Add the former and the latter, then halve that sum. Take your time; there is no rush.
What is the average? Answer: 184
